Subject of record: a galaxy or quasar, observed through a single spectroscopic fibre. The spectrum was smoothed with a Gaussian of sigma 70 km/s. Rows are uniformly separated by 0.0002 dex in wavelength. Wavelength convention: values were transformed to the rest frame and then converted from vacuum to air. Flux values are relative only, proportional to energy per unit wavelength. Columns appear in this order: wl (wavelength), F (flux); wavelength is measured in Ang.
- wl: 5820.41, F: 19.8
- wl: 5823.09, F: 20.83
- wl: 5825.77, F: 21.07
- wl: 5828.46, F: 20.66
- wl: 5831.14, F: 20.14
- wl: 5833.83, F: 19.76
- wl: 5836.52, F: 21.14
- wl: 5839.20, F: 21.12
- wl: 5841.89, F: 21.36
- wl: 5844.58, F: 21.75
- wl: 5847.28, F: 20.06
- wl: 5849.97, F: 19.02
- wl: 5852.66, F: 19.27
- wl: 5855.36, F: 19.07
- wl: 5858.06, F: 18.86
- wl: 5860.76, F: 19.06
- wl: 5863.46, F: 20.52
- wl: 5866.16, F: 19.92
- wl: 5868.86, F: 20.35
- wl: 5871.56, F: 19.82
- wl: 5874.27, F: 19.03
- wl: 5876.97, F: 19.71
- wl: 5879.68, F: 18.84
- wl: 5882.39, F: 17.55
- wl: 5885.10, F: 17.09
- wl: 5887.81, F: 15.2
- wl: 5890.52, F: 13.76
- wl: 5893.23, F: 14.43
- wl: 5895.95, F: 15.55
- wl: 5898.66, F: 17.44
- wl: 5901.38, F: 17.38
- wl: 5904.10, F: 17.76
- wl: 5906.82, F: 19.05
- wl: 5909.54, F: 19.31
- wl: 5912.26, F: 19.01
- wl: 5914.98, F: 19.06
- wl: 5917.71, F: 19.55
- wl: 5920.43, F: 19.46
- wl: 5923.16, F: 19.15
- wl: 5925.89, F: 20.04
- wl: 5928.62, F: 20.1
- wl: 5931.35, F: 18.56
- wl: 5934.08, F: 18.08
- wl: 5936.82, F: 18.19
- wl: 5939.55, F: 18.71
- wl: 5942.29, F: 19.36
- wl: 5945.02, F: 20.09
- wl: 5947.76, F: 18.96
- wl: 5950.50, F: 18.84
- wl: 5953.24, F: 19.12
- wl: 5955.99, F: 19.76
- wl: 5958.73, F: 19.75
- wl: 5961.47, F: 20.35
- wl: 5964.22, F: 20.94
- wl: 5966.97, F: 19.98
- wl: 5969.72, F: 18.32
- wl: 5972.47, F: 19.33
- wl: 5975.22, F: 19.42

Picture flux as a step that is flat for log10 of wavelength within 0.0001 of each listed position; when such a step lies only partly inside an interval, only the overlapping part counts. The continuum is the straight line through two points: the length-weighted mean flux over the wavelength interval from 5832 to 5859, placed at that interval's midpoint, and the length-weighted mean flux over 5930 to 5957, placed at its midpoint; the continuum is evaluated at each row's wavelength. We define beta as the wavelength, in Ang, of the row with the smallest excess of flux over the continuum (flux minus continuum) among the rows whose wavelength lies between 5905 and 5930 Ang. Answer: 5906.82 Ang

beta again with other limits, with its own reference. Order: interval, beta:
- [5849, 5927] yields 5890.52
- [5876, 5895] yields 5890.52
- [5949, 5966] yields 5950.50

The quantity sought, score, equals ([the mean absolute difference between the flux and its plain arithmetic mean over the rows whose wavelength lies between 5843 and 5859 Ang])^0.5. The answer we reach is 0.91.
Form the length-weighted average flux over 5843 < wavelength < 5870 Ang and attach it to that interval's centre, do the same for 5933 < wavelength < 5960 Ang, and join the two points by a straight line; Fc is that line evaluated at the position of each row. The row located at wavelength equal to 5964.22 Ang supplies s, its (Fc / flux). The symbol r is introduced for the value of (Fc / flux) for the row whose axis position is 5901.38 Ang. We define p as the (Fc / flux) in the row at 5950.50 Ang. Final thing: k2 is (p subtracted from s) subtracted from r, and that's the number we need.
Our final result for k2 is 1.23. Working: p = 1.01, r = 1.12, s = 0.905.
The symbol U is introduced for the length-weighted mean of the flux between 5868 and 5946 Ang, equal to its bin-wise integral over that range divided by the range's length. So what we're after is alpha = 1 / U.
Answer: 0.0546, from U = 18.3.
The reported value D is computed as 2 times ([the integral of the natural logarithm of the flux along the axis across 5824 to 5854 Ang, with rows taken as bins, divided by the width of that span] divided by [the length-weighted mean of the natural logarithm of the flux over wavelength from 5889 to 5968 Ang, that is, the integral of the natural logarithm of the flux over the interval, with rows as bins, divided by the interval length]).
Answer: 2.07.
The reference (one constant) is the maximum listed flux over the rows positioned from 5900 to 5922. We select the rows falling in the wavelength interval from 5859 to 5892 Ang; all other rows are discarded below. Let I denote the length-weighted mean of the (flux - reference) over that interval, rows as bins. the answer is -1.2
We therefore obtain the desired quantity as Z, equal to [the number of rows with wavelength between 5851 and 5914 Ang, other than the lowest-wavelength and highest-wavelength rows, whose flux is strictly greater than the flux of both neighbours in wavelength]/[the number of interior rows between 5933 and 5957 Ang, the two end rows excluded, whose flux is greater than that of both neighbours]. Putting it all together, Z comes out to 5.0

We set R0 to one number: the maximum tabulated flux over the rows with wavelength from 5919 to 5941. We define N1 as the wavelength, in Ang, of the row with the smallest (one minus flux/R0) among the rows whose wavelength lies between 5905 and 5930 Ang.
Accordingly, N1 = 5928.62 Ang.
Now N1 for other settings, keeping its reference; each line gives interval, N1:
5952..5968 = 5964.22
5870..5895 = 5871.56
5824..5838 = 5836.52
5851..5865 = 5863.46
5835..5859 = 5844.58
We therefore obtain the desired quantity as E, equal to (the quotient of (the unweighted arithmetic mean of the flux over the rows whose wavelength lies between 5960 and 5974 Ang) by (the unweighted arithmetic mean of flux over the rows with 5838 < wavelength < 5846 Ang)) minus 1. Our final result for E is -0.08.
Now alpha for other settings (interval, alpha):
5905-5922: 0.0521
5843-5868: 0.0506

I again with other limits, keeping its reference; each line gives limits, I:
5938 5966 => 0.0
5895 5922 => -1.1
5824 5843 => 1.2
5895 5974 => -0.5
